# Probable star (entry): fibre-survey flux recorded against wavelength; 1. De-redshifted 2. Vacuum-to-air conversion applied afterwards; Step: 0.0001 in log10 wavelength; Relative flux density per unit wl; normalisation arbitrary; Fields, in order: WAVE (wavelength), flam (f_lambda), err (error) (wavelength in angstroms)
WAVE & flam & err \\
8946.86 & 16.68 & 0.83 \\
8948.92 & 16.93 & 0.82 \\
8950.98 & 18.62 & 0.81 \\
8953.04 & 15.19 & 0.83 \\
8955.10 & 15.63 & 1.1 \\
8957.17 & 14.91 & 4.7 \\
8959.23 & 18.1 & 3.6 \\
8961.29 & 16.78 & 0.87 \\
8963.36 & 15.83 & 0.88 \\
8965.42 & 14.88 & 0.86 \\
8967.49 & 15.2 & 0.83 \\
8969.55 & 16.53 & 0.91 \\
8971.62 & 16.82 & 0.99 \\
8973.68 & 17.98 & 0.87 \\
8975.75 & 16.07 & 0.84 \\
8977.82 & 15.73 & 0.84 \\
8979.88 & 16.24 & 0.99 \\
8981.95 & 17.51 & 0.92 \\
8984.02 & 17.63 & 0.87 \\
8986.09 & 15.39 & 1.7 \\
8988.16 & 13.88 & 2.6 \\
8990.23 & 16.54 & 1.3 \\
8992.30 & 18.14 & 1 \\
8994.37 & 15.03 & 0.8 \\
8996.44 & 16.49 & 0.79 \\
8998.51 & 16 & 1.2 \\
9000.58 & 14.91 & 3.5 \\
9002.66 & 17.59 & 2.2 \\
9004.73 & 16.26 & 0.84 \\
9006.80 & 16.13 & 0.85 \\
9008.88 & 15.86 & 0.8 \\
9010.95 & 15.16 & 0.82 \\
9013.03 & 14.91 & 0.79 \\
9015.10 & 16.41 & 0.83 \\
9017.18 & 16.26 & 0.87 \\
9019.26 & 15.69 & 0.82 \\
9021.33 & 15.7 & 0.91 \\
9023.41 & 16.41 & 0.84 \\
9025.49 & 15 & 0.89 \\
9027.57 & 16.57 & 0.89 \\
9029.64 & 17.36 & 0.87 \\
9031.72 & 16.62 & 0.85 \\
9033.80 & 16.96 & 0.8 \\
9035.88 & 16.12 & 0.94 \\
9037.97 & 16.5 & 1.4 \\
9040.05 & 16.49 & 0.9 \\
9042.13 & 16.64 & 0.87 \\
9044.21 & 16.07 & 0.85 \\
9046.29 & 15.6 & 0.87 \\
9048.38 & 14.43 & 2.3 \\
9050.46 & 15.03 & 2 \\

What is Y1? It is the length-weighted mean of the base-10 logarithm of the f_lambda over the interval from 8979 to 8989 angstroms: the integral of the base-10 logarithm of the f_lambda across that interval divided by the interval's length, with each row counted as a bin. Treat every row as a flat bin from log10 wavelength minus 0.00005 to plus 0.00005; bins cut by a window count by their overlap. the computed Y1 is 1.21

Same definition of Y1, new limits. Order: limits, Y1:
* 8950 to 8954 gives 1.23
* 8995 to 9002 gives 1.20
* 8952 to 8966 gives 1.20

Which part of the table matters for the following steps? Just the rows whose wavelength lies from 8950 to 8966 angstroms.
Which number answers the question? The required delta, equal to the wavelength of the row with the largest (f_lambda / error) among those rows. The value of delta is 8950.98 angstroms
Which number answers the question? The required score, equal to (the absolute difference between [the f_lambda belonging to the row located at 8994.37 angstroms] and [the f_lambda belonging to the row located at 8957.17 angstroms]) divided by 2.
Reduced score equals 0.1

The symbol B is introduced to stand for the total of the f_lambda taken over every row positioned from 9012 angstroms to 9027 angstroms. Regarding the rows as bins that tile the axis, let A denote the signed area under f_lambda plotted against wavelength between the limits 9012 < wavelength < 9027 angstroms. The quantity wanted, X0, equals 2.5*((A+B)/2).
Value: 434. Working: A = 237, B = 110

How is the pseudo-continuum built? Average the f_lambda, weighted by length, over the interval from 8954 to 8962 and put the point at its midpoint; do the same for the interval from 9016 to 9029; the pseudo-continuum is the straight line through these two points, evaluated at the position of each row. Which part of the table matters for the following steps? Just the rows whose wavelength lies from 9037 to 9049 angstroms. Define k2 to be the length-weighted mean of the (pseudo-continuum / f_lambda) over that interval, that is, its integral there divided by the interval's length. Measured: 0.99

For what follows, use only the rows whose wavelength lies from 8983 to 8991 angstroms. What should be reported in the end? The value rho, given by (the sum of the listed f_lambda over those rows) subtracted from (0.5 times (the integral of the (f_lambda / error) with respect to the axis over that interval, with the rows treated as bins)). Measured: -16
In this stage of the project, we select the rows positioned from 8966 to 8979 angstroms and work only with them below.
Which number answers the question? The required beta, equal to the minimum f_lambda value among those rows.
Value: 15.2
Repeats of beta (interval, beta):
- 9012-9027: 14.91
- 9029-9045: 16.07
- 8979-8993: 13.88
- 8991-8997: 15.03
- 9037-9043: 16.49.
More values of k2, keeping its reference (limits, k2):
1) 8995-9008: 1.00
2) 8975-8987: 0.99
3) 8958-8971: 1.01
